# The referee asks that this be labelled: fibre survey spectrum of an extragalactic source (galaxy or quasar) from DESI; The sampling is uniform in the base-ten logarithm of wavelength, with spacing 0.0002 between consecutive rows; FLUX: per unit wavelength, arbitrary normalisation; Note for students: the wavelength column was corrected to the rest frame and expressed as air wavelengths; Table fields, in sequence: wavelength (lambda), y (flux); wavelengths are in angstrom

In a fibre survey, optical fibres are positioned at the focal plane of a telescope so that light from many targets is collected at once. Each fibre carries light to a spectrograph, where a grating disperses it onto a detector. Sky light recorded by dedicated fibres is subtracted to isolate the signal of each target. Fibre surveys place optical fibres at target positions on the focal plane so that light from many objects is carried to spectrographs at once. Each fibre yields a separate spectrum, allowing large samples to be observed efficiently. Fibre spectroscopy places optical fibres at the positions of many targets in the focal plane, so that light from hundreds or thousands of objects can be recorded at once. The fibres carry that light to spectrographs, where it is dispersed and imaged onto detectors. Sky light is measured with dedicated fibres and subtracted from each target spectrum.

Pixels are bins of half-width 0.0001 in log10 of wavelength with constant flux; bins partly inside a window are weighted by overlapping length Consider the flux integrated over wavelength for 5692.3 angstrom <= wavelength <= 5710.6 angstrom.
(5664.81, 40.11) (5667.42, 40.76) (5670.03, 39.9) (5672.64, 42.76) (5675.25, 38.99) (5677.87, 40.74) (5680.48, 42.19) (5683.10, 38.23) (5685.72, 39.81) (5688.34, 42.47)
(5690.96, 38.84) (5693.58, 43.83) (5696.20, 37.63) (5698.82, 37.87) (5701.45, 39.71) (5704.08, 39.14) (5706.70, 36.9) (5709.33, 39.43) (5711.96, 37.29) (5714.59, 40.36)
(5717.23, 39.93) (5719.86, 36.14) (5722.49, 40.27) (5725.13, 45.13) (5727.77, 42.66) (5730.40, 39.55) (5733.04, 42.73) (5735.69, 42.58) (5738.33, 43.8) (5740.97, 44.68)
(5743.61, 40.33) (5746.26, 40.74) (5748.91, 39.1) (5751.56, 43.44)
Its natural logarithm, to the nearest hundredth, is 6.58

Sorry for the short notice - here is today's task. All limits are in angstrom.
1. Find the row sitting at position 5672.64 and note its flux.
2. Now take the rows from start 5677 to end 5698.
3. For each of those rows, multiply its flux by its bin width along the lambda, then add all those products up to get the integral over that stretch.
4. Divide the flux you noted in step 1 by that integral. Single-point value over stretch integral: 0.050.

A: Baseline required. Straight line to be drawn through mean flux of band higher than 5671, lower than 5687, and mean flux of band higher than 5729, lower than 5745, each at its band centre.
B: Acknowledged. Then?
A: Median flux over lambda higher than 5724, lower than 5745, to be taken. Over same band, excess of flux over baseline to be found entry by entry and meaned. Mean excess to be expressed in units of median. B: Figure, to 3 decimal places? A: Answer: 0.011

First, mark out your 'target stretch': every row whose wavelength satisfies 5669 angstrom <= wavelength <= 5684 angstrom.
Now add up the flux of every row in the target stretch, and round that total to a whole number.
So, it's 243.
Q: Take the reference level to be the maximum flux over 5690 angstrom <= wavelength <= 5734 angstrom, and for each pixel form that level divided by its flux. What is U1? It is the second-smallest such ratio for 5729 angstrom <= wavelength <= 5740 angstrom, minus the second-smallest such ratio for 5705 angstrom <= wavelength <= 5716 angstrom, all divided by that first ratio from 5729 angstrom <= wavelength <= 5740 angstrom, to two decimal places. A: -0.08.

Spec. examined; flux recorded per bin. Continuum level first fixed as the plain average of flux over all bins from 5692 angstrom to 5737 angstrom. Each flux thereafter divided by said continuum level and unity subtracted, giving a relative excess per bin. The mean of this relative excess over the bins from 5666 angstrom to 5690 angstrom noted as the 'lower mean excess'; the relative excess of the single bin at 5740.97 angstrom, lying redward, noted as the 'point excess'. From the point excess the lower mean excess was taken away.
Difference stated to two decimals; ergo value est 0.10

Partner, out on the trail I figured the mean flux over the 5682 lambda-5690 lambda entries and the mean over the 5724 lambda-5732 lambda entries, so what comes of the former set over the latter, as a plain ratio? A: 0.946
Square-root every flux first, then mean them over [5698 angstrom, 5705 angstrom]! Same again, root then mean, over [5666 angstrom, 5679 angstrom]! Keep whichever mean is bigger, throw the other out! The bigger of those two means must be 6.37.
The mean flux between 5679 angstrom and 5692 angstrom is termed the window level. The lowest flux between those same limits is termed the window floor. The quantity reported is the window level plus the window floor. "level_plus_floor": 79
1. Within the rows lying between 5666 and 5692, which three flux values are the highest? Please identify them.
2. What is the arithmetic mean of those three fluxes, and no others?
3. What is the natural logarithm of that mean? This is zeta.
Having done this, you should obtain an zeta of 3.75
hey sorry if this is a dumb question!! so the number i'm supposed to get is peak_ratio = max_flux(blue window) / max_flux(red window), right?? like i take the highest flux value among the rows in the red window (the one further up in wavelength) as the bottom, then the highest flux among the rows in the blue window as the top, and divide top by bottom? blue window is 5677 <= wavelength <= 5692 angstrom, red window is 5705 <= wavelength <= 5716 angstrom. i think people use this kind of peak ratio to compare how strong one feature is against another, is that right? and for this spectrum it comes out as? 1.05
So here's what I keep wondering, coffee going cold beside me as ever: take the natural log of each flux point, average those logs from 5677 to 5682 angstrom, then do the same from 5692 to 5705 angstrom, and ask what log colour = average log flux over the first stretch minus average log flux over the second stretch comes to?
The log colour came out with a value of 0.046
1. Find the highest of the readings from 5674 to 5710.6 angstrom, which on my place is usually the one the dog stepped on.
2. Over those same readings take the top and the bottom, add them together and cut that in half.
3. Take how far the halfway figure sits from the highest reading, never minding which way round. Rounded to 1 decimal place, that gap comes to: 3.5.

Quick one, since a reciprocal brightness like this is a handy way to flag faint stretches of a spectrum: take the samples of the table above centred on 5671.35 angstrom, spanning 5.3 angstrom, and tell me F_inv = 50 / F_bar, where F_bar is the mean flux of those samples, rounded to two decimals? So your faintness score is 1.21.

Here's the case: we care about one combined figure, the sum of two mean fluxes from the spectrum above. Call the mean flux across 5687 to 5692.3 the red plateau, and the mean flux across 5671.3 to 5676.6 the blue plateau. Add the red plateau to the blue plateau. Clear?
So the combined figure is 81.5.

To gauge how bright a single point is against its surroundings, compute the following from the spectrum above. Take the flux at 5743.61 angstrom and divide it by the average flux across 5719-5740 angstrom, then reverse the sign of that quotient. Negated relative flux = -0.97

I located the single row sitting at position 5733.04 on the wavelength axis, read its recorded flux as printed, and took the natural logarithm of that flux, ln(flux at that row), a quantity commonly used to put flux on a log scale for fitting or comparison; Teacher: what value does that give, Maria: 3.75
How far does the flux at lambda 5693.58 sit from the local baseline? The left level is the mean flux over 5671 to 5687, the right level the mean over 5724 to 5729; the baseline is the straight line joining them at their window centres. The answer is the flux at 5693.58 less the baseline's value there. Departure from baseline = 2.3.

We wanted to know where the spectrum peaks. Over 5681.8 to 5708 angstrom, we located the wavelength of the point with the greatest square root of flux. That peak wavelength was 5693.58 angstrom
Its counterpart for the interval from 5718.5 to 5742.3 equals 5725.13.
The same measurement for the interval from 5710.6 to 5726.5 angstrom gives 5725.13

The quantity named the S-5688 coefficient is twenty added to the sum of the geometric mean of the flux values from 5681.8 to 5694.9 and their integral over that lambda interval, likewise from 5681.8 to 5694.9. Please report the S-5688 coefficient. 593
